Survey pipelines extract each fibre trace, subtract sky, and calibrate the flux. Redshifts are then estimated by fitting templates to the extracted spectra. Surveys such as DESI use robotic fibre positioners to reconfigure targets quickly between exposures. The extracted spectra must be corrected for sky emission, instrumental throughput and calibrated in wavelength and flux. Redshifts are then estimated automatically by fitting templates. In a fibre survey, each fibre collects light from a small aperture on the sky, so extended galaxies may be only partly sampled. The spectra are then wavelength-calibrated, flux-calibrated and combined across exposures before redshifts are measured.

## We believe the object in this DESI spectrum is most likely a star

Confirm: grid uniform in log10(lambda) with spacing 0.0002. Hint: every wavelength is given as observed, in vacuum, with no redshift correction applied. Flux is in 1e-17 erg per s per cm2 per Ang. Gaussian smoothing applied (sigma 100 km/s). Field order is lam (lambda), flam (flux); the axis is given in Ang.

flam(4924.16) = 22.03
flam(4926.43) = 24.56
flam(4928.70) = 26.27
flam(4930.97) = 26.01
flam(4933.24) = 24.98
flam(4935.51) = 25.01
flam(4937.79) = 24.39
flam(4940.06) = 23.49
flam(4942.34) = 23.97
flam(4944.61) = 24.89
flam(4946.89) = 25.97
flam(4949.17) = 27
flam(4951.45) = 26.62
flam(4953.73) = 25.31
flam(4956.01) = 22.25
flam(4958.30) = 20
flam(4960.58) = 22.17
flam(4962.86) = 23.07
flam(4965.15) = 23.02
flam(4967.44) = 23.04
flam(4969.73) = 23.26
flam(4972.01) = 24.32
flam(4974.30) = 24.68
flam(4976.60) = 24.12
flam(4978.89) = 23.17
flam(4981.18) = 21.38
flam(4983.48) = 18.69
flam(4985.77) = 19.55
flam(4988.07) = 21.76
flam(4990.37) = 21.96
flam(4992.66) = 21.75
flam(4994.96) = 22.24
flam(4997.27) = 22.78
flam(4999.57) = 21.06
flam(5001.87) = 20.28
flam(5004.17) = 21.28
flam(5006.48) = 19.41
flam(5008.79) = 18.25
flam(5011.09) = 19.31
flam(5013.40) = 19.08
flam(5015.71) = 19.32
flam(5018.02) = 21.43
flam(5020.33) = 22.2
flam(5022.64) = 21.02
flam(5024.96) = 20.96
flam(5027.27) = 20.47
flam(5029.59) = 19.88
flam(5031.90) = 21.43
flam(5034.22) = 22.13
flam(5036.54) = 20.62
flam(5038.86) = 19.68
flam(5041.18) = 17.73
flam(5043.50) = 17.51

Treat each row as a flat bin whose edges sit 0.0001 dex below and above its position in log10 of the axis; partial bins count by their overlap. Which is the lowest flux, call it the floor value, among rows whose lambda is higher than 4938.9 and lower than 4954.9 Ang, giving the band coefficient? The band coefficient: 23.49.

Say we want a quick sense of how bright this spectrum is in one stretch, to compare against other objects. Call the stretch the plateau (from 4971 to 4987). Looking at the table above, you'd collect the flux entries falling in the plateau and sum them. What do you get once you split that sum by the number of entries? 22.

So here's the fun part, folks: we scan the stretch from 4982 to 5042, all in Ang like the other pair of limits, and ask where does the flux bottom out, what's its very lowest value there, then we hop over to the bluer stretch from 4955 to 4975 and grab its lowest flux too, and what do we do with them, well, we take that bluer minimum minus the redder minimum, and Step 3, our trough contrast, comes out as 2.27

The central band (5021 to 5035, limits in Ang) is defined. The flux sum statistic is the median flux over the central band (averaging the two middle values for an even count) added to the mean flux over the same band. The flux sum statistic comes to 42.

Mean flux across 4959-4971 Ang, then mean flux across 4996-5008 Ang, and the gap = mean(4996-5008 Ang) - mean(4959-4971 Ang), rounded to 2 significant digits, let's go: -2.0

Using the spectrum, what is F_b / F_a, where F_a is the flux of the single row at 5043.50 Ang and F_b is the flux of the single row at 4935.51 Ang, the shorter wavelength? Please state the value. 1.43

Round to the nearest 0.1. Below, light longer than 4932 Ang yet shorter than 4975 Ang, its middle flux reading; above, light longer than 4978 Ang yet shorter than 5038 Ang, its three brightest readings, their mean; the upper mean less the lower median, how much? -1.6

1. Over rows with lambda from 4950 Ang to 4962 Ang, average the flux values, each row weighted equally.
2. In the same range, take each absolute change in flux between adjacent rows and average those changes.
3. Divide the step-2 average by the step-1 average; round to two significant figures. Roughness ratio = 0.094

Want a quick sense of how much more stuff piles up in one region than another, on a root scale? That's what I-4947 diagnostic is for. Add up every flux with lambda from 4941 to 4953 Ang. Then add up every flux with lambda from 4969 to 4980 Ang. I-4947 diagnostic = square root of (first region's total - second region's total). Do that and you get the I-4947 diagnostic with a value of 3.0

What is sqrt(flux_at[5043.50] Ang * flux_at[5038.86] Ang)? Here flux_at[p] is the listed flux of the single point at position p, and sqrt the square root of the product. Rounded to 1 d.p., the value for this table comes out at 18.6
